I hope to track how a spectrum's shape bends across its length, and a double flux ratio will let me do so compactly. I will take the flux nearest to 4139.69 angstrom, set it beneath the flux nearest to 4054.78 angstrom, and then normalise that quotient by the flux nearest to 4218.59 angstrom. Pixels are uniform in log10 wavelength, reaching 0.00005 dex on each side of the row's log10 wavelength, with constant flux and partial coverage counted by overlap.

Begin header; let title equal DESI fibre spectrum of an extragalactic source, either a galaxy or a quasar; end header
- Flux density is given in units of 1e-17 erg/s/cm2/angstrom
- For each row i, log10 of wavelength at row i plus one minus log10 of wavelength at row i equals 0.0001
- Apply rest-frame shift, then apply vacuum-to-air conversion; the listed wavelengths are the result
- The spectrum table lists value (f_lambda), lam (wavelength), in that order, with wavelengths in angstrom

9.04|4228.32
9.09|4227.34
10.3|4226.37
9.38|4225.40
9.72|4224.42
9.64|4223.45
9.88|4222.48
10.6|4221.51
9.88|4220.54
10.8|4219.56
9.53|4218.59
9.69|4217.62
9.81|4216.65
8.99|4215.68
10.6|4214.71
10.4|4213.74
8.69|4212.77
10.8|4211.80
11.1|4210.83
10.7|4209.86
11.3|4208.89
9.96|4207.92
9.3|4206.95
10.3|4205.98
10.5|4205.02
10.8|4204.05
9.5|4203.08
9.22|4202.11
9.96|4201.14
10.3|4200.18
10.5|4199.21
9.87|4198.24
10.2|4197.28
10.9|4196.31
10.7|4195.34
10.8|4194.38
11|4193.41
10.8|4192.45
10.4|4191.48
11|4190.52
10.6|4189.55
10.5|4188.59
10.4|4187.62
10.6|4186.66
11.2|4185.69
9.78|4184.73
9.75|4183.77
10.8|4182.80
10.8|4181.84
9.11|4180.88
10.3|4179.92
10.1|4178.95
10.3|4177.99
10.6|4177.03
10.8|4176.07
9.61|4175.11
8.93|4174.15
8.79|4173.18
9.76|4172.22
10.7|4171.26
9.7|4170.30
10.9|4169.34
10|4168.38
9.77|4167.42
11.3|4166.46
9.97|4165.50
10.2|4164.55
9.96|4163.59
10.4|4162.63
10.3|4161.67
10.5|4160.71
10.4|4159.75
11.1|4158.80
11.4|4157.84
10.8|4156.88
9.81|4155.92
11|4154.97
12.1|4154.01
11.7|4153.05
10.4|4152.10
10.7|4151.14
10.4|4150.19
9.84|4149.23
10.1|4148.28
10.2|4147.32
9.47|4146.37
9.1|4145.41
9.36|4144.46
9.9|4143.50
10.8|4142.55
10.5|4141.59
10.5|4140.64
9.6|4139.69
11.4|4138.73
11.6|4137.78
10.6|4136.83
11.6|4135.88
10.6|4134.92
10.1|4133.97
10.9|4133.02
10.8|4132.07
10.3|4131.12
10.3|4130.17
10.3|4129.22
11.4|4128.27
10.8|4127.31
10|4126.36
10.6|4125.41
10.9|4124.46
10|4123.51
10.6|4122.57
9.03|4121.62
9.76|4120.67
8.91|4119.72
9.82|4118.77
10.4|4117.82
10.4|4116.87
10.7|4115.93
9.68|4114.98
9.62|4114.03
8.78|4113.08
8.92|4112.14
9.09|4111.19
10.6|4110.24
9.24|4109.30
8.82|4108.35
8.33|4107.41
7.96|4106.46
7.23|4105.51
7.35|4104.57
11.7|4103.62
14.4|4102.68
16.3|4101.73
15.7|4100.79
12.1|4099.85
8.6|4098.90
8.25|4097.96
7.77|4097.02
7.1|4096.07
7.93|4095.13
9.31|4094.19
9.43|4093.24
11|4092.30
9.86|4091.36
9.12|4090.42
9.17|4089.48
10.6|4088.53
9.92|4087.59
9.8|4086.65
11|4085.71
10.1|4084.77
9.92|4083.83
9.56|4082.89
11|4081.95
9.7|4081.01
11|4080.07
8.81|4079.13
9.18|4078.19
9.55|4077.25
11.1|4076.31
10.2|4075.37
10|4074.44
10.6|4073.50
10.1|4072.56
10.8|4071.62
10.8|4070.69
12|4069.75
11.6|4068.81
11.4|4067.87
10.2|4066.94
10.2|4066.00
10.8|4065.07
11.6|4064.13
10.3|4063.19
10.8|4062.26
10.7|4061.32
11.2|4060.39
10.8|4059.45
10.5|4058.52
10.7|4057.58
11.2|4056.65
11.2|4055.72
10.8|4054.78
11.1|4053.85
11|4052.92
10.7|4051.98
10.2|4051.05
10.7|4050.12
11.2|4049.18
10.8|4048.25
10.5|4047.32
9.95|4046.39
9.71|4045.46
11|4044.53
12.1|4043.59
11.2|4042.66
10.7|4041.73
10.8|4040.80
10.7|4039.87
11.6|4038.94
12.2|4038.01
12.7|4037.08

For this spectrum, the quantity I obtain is 0.118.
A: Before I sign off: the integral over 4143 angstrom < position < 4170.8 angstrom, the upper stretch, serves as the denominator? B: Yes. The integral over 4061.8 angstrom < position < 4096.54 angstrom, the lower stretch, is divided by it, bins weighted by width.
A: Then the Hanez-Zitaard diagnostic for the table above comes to 1.2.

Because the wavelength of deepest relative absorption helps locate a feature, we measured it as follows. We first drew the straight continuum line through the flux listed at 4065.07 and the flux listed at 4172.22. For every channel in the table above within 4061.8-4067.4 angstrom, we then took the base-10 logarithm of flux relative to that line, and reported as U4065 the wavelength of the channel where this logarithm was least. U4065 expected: 4066.00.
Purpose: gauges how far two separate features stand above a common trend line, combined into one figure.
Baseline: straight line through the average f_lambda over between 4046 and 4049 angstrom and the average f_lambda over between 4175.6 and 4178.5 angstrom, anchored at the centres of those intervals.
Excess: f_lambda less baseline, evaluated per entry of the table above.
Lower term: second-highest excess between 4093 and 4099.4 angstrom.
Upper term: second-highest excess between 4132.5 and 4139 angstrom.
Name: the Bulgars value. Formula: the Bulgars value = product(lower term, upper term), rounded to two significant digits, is -1.3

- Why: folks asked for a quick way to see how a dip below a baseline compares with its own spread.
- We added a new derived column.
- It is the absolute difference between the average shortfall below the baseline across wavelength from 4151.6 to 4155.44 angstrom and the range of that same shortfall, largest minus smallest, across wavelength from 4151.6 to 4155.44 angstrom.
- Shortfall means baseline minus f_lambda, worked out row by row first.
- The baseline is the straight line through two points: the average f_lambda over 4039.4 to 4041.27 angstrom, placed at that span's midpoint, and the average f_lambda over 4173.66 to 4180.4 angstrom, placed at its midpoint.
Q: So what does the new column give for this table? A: 2.8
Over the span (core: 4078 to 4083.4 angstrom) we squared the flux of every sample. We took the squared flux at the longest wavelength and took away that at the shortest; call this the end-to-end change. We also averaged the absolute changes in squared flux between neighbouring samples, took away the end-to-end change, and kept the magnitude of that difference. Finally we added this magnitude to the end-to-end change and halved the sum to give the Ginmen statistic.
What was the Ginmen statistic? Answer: 13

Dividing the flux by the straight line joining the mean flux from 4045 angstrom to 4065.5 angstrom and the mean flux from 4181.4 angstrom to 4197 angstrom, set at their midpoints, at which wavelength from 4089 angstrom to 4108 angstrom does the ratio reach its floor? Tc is 4096.07 angstrom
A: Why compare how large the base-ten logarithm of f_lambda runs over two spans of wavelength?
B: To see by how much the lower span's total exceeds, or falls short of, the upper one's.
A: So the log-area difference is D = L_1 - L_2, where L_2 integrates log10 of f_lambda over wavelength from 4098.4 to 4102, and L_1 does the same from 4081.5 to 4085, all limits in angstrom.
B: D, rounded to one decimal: -0.4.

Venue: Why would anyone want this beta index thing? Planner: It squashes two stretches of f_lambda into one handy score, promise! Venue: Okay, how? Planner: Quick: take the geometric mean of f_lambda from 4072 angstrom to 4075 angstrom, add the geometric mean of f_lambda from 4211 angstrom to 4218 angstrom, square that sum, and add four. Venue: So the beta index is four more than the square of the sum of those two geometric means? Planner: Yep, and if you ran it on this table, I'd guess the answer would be 406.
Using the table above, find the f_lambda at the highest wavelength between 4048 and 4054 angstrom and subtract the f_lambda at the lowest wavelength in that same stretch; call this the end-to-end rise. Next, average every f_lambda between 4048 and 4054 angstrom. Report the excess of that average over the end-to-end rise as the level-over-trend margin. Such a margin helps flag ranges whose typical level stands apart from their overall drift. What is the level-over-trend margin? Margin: 10.5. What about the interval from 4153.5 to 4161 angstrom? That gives 12.5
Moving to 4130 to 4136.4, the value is 9.4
